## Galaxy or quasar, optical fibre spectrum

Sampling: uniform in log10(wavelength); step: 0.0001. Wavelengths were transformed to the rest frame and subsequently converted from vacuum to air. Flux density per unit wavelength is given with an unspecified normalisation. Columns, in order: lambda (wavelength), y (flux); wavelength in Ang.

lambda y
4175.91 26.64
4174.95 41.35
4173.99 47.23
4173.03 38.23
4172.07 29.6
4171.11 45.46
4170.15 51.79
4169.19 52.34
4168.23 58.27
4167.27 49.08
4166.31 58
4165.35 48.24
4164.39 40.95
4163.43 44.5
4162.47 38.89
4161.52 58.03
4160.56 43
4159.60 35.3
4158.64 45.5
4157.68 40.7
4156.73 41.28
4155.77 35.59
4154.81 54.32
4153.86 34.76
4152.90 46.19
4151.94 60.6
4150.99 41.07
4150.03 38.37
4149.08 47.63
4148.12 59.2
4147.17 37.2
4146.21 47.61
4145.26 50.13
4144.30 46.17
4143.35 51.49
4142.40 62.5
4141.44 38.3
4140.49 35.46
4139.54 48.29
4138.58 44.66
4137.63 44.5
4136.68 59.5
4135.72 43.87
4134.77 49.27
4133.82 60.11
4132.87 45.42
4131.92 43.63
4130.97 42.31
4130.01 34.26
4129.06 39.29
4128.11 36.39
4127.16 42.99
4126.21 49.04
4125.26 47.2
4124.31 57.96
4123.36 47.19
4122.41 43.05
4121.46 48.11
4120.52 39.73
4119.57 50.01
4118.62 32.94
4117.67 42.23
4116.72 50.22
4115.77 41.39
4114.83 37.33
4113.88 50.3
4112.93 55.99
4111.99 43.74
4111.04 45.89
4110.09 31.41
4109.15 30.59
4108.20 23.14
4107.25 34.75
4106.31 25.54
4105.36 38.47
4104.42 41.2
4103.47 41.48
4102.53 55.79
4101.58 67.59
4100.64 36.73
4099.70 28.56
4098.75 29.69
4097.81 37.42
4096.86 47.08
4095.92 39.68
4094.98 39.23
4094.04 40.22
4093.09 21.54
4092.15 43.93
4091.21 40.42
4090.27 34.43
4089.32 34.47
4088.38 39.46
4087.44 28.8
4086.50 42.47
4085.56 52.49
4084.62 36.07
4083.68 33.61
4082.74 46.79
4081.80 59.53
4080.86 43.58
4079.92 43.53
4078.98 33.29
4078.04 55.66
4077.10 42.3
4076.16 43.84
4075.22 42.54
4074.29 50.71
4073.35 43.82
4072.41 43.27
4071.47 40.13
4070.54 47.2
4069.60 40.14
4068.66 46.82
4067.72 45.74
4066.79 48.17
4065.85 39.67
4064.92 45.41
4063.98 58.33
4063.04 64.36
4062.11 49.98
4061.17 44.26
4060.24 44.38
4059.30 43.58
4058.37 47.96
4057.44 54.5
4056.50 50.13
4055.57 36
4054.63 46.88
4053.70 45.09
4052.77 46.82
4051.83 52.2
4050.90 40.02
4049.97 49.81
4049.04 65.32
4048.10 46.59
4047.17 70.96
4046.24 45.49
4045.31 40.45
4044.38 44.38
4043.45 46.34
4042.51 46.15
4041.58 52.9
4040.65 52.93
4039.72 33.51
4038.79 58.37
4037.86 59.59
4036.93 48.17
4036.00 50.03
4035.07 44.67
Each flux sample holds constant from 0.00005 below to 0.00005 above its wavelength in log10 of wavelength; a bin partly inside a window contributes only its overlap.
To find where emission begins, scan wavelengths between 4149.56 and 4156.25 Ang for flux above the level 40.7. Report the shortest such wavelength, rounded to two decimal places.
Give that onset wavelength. 4150.99 Ang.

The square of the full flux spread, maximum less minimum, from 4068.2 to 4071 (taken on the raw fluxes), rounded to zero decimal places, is 50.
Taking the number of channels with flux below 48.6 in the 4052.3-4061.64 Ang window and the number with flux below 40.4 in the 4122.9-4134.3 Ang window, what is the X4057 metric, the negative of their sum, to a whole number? -11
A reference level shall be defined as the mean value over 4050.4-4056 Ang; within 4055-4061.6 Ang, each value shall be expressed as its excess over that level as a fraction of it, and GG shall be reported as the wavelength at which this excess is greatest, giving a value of 4057.44 Ang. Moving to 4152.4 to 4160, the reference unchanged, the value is 4154.81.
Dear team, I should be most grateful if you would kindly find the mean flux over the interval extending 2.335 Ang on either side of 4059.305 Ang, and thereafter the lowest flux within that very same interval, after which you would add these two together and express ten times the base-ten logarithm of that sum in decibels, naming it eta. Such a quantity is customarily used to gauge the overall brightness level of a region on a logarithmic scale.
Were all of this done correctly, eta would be 19.6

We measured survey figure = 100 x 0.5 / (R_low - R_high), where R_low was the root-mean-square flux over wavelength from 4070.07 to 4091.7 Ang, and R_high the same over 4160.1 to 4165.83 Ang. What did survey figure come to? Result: -17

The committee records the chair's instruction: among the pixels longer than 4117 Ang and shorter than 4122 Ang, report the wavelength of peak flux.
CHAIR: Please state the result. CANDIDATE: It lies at 4119.57 Ang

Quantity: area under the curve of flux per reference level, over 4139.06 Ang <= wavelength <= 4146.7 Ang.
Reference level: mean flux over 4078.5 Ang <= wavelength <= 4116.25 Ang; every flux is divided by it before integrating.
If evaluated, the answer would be 9.1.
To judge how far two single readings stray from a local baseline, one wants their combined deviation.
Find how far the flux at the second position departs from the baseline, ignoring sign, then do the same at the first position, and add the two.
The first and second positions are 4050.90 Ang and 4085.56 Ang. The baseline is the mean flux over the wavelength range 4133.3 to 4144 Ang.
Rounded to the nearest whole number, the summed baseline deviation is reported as 12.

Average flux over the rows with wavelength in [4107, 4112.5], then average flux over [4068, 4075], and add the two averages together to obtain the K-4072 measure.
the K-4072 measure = 80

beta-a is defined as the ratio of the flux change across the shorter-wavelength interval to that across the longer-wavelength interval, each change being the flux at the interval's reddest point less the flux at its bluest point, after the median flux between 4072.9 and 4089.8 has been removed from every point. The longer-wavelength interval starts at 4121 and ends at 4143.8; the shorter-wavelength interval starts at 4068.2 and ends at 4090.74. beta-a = -3.7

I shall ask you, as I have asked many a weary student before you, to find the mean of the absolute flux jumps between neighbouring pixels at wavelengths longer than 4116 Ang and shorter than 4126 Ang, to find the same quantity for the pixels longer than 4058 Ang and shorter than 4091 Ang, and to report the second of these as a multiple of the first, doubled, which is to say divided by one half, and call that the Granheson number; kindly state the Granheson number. 1.6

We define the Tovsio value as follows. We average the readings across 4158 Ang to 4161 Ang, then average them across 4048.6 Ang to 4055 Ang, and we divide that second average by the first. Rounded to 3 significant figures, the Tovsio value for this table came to 1.20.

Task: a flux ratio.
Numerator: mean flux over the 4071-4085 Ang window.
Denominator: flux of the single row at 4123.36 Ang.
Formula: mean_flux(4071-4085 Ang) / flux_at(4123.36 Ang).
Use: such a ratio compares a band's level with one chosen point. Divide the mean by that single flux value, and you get 0.93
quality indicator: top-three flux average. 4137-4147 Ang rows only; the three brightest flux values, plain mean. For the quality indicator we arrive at 55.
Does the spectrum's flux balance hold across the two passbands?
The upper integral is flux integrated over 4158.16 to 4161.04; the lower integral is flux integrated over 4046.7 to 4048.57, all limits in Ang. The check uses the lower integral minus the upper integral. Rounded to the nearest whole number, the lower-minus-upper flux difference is -9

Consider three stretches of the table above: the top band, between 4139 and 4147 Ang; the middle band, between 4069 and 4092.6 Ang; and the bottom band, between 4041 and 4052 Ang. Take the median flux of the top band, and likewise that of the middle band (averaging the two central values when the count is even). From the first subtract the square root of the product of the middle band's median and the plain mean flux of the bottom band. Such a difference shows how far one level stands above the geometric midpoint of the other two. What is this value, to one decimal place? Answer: 1.8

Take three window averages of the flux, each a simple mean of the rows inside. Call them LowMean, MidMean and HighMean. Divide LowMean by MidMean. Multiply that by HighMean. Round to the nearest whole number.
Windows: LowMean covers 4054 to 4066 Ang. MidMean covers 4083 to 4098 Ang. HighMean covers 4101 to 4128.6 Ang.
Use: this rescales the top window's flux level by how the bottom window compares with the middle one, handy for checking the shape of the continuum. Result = 54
